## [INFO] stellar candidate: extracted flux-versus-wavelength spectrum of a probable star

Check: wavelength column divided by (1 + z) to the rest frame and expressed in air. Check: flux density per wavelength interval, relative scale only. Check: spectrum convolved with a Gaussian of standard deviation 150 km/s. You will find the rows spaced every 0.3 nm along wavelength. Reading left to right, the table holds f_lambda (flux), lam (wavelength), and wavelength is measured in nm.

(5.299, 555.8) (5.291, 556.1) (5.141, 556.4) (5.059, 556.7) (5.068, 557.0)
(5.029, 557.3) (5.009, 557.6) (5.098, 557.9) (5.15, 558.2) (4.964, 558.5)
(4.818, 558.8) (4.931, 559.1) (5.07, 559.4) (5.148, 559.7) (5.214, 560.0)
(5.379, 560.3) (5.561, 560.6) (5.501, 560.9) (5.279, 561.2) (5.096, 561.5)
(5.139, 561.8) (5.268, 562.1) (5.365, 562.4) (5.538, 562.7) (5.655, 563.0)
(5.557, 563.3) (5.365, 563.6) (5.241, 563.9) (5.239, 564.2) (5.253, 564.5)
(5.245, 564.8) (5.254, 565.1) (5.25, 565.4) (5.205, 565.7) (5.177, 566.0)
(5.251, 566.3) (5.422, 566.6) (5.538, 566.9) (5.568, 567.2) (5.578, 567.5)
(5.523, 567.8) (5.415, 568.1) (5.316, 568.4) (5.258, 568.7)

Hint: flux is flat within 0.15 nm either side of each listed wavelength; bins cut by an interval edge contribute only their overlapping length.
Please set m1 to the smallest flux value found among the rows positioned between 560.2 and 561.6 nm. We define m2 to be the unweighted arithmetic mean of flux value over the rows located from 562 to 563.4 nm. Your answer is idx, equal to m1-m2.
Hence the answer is -0.4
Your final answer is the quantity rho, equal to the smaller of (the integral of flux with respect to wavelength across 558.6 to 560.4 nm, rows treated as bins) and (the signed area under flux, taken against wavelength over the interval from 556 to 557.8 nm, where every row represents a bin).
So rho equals 9.15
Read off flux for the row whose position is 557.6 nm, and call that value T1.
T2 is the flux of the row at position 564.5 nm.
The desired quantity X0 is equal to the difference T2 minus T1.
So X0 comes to 0.2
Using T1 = 5.009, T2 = 5.253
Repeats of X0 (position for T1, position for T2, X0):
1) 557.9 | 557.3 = -0.1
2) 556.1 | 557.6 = -0.3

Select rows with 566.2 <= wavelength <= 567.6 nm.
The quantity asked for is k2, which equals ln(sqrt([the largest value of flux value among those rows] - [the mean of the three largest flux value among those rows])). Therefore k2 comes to -2.05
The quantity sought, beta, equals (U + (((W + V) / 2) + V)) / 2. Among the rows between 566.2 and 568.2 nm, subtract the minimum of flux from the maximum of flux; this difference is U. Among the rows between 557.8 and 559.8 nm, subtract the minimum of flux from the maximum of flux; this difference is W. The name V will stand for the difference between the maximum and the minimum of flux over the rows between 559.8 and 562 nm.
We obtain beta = 0.60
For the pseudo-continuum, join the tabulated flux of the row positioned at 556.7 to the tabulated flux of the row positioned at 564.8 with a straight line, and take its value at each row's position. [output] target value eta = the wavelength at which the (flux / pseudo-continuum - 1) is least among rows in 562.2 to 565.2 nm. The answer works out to 564.8 nm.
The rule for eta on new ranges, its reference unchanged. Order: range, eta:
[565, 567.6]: 566.0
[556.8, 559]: 558.8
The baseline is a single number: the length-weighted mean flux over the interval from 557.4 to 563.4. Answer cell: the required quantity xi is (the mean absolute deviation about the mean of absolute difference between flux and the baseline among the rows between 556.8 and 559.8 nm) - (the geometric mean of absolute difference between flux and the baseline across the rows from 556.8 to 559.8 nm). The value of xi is -0.103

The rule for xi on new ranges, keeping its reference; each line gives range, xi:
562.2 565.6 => 0.075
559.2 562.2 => -0.020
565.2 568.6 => 0.013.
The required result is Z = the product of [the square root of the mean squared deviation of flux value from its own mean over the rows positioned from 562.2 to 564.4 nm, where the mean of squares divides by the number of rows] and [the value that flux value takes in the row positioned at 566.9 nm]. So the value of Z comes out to 0.834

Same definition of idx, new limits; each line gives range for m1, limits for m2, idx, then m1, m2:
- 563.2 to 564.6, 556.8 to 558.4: 0.2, 5.239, 5.1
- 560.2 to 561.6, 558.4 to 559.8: 0.1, 5.096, 5.0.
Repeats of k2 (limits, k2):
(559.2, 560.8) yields -0.87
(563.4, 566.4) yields -1.30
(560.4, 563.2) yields -1.33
